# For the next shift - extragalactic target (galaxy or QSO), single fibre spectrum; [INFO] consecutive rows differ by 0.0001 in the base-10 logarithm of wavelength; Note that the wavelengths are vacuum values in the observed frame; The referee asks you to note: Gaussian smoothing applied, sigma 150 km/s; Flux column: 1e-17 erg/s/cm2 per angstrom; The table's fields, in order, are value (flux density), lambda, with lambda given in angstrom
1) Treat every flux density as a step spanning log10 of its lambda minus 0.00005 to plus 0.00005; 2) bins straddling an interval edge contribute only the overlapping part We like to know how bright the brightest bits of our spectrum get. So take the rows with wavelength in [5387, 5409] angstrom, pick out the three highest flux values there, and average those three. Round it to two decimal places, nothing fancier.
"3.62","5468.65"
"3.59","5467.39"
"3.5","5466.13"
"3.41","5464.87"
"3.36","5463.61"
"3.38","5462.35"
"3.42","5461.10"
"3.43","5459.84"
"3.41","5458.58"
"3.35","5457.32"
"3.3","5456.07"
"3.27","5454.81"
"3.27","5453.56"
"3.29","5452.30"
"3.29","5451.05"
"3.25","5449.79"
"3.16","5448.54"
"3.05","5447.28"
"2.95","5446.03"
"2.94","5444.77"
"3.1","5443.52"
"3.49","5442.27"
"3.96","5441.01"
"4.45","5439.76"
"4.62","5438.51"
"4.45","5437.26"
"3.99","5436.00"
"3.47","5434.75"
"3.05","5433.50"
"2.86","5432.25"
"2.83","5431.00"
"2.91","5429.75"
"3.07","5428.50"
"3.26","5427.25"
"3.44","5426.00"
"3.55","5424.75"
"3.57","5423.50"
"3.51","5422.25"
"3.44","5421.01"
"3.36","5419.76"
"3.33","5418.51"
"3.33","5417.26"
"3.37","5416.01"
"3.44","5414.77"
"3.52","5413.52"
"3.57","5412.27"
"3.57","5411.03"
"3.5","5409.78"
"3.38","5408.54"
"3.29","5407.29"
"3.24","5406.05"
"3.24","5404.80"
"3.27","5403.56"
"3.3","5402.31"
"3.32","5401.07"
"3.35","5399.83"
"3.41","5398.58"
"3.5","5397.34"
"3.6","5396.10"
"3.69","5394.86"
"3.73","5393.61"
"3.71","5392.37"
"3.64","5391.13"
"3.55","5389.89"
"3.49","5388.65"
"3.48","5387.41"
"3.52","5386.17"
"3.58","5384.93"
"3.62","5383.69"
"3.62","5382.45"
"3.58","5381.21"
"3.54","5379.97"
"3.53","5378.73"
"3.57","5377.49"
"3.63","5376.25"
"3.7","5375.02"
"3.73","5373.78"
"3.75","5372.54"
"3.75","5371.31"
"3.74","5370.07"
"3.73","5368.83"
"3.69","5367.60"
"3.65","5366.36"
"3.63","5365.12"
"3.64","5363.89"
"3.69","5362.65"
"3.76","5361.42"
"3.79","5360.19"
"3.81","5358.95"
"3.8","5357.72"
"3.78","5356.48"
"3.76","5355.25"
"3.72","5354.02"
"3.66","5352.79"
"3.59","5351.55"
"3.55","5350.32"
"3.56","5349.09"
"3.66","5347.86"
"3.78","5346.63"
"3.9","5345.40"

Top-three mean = 3.71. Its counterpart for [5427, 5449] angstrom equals 4.51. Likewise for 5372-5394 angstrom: 3.74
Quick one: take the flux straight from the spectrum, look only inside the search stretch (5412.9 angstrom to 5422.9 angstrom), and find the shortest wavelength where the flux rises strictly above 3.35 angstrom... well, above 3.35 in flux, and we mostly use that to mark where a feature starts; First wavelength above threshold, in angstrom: 5413.52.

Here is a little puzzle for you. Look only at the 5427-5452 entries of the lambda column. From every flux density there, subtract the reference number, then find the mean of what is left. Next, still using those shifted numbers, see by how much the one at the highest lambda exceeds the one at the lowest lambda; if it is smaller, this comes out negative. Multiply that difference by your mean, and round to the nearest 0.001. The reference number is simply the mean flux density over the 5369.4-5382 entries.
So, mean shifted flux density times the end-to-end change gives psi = -0.007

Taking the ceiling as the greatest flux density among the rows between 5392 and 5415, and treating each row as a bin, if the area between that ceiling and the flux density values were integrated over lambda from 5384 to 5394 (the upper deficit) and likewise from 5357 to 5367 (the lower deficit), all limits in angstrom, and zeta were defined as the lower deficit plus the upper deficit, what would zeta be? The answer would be 1.5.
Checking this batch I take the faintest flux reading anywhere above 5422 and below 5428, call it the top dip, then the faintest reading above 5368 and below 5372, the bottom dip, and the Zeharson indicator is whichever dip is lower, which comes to 3.26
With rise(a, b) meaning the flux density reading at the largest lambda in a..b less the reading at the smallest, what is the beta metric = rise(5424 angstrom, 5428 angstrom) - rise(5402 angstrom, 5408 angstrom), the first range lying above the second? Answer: -0.3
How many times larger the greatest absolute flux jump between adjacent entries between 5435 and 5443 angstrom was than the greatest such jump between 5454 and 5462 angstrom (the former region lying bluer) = 8.2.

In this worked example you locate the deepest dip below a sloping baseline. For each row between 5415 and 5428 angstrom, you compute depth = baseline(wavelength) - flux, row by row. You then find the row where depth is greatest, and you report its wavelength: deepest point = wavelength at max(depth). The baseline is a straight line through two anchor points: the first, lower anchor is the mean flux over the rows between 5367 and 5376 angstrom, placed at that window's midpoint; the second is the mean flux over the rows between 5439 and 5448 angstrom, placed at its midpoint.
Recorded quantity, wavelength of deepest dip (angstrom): 5427.25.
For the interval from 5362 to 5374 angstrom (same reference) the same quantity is 5365.12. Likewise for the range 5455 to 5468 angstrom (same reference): 5456.07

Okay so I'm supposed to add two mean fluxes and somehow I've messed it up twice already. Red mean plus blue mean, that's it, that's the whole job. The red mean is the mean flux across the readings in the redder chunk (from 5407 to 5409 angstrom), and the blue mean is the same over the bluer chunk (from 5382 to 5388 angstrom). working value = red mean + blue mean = 6.9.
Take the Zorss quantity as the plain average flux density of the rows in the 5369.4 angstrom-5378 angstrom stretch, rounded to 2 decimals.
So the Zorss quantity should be 3.70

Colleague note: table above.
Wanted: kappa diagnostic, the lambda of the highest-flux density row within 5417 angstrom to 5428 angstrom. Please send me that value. 5423.50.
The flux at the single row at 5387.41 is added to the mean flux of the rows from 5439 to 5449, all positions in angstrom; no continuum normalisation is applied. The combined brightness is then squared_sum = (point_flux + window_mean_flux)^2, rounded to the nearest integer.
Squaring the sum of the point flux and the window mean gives 47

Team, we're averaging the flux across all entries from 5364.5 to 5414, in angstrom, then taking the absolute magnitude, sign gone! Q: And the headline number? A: 3.55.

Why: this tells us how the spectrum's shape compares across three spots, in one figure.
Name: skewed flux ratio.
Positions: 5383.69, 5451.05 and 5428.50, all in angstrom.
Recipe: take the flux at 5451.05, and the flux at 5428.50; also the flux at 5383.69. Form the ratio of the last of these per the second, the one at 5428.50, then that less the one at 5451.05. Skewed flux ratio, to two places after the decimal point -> -2.11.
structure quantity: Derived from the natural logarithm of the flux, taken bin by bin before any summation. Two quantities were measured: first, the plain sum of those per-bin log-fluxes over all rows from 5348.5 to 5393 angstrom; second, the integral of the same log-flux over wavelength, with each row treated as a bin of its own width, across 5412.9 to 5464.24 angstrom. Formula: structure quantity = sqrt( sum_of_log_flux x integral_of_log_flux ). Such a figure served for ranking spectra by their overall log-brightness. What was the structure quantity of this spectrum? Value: 54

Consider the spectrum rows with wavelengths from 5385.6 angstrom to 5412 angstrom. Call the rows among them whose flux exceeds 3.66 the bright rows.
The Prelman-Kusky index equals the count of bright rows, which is 3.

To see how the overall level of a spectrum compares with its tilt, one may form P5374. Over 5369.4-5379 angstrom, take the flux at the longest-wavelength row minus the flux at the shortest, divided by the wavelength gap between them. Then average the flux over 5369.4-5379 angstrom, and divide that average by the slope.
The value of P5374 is -152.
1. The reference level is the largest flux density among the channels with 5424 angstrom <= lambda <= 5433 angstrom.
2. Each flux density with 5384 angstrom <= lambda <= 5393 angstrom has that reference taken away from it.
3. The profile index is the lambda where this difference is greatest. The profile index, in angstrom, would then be 5392.37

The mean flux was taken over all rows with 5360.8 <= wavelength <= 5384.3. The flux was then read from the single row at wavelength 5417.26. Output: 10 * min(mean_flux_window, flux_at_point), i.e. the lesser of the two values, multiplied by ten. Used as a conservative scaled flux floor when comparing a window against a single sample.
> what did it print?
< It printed 33.3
